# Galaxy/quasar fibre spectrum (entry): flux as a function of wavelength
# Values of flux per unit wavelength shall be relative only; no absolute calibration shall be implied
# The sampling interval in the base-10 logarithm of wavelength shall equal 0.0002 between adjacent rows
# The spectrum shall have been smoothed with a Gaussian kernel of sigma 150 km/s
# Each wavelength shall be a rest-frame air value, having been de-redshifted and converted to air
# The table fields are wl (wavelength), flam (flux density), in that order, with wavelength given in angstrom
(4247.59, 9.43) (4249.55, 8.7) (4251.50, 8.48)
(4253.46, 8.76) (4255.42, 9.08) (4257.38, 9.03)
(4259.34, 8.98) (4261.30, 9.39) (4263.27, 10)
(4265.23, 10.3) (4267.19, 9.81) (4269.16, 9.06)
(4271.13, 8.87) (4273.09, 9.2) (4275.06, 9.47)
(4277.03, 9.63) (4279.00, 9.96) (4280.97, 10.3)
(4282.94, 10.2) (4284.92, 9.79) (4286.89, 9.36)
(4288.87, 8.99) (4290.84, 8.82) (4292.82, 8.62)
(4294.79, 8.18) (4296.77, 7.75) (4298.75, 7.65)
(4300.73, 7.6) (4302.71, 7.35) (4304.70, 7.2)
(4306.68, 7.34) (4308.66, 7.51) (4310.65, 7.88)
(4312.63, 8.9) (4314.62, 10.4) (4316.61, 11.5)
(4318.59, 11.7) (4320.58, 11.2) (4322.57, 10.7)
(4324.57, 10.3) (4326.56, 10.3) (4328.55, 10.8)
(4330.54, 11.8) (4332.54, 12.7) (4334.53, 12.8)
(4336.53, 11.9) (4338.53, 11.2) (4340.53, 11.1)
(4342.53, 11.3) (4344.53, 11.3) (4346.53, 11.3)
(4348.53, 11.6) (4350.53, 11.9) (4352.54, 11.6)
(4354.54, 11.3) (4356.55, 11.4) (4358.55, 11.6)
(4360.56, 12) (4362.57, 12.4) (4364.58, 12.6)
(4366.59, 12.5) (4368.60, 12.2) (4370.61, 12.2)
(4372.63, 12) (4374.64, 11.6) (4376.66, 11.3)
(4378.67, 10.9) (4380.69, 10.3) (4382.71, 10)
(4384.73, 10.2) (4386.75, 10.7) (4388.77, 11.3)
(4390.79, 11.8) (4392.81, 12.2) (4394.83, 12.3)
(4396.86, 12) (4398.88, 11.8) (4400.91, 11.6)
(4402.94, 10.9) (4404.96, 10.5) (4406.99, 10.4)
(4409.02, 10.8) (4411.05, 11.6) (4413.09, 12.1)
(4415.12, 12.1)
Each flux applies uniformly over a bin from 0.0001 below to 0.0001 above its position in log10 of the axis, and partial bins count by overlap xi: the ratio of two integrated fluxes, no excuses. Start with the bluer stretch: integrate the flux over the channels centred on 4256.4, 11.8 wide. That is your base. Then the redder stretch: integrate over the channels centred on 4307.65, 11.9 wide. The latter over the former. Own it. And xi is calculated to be 0.87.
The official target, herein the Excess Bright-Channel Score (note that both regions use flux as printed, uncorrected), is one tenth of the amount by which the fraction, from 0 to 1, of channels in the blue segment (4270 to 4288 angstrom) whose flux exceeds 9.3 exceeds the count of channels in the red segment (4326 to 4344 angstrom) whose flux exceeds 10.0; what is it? -0.82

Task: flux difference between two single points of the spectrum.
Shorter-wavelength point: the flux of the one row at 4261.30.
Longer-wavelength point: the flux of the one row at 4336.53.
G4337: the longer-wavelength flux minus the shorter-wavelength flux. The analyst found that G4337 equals 2.5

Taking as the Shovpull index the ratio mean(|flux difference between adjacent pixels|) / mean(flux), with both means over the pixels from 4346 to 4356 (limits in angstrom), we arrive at 0.0260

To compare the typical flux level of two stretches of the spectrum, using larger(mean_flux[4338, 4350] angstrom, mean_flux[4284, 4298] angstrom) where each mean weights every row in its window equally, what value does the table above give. 11.3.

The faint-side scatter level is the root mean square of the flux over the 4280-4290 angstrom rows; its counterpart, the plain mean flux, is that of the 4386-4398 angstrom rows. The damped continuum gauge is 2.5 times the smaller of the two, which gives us 24.4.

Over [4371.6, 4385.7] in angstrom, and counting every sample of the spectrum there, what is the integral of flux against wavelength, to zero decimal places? 154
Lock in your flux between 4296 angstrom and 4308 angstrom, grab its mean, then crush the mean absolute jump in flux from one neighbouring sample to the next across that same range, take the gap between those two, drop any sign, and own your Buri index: 7.3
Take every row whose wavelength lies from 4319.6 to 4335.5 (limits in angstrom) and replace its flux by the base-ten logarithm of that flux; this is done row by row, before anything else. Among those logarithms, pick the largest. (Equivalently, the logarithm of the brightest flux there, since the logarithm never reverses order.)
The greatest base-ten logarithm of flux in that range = 1.11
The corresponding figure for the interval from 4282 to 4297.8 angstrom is 1.01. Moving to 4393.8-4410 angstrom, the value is 1.09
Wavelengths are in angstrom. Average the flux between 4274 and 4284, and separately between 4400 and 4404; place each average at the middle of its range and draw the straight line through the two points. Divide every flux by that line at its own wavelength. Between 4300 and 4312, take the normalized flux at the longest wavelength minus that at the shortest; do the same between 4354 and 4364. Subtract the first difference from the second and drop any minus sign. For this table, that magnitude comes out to 0.074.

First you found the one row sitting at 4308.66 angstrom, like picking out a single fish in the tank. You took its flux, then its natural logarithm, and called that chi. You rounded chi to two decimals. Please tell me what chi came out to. 2.02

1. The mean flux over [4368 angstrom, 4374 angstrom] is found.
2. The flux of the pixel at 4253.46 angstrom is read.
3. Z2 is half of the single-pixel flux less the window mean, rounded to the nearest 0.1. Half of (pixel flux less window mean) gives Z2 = -1.7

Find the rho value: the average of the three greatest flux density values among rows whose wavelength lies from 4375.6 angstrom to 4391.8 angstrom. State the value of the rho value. 11.5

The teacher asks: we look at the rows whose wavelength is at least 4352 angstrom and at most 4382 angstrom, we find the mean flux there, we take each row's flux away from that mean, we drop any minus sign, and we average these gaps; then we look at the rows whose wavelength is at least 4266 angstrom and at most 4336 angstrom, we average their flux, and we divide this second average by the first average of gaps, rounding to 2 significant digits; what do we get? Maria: 19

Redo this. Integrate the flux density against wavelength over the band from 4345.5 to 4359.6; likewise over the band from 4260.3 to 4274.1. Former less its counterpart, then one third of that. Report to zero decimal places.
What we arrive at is 10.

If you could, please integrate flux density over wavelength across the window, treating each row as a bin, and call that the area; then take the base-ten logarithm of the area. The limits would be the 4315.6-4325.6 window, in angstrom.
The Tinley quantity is 2.04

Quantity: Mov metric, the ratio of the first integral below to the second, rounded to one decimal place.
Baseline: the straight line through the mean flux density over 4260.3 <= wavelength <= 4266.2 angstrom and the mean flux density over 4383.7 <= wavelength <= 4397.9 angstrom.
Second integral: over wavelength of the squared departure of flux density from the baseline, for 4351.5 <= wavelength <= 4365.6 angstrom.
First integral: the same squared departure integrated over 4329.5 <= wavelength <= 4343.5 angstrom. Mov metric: 2.0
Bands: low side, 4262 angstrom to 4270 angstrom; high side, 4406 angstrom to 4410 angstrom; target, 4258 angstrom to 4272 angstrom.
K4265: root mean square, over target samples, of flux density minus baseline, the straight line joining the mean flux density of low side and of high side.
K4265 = 0.60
